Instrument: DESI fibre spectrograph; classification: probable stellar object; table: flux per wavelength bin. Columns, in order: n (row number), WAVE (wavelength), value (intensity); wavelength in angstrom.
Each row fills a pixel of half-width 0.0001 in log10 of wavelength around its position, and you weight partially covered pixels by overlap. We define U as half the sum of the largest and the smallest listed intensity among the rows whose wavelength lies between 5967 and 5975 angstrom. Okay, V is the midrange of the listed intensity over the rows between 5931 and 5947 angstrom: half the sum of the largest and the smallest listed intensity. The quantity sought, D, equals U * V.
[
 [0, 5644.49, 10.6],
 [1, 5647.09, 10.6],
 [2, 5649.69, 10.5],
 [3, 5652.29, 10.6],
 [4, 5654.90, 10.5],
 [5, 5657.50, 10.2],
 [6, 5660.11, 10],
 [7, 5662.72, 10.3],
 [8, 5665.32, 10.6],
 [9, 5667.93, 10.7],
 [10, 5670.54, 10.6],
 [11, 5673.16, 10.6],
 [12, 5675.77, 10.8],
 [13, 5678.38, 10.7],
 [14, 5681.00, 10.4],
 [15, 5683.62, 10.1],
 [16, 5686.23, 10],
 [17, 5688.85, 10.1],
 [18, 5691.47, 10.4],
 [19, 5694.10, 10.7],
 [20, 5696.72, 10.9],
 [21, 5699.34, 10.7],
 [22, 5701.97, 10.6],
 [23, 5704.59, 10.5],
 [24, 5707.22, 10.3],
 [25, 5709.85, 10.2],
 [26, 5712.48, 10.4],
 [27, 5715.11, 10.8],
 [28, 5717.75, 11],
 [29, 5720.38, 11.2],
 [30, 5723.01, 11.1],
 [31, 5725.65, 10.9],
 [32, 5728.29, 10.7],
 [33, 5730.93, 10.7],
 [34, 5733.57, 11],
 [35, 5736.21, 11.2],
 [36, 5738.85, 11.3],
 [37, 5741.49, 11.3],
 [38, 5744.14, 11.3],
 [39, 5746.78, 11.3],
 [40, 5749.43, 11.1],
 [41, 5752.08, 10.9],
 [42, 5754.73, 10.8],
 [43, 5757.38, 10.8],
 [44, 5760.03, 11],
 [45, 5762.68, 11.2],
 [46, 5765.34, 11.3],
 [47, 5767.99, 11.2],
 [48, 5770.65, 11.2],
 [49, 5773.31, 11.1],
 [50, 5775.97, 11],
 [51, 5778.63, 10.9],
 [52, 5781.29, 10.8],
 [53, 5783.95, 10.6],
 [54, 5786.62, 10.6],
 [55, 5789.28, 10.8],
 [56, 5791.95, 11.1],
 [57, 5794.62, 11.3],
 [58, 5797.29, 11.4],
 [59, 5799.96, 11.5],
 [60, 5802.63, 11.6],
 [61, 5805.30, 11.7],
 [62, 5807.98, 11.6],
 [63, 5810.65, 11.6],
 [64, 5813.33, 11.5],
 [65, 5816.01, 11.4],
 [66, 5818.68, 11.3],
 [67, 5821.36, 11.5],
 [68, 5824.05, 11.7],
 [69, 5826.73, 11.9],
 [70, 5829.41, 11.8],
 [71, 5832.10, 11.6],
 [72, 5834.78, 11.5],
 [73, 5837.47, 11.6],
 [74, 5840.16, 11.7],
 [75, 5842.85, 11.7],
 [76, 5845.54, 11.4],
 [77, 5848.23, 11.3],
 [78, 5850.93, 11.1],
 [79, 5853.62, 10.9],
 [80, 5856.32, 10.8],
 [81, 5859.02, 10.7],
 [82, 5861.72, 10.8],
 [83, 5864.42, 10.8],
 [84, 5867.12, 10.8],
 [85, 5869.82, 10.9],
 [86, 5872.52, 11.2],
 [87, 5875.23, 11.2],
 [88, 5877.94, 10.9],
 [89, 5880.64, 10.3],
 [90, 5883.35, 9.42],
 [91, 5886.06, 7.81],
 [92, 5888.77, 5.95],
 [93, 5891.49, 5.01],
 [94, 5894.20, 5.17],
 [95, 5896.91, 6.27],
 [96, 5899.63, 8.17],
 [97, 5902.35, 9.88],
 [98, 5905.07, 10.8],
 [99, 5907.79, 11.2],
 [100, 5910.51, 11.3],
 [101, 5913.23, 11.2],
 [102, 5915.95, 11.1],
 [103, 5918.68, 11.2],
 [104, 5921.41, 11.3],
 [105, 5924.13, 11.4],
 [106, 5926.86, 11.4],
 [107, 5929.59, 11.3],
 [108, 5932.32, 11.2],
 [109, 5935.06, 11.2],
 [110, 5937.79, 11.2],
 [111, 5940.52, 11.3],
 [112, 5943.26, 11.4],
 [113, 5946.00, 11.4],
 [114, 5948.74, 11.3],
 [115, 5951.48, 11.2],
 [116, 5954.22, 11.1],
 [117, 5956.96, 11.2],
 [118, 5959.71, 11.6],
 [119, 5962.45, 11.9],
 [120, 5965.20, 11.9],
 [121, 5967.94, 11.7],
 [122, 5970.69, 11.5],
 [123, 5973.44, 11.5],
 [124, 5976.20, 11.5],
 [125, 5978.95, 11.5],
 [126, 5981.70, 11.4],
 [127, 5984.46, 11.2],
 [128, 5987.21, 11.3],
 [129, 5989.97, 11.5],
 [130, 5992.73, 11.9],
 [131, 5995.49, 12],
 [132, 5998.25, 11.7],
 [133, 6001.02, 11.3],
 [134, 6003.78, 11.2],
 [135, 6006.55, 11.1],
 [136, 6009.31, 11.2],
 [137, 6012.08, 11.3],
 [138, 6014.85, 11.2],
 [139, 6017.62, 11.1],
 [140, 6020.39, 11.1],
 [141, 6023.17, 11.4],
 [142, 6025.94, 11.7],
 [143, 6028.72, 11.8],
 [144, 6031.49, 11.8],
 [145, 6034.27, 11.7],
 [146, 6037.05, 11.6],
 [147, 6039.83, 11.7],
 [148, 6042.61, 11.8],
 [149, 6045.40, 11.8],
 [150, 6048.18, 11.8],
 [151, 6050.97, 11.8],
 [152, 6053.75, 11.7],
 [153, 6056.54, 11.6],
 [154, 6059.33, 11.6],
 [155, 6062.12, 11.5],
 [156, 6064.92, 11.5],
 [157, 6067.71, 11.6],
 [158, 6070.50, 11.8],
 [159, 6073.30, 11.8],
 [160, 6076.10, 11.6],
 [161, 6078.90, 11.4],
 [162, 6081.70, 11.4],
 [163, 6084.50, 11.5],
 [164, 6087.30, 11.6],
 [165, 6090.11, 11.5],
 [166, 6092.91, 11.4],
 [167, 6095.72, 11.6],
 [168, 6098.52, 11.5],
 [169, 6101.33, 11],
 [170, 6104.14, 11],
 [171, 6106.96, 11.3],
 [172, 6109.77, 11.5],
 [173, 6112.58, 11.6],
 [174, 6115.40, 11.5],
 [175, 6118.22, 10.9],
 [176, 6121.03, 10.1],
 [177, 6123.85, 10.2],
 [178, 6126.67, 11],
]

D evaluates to 131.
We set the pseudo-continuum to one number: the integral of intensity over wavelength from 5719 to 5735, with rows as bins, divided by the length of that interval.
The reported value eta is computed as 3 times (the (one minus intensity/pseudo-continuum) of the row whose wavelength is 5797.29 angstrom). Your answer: -0.13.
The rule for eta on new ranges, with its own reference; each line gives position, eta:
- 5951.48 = -0.07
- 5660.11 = 0.26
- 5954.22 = -0.04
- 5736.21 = -0.07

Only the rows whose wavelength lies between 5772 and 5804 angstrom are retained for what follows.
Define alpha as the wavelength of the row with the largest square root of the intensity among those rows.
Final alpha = 5802.63 angstrom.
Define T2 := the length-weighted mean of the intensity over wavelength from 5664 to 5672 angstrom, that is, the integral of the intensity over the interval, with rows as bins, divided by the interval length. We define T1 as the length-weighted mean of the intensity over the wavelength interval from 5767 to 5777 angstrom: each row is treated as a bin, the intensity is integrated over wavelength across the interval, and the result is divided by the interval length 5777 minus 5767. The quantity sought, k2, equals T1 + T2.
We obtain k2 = 21.75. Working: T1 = 11.1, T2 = 10.6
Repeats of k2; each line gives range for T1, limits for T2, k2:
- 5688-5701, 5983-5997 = 22.15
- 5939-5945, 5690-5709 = 21.92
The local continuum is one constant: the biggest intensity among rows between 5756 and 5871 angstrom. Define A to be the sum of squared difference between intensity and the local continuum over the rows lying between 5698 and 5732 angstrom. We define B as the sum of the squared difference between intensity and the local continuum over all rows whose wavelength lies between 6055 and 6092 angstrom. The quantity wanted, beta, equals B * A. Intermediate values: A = 20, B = 2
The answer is 32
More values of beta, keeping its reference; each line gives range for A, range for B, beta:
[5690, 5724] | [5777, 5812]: 176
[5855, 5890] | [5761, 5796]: 777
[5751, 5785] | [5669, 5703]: 299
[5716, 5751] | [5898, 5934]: 215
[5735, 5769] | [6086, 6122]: 60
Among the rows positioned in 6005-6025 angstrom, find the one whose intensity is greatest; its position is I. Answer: 6023.17 angstrom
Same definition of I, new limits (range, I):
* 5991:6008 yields 5995.49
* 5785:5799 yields 5797.29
